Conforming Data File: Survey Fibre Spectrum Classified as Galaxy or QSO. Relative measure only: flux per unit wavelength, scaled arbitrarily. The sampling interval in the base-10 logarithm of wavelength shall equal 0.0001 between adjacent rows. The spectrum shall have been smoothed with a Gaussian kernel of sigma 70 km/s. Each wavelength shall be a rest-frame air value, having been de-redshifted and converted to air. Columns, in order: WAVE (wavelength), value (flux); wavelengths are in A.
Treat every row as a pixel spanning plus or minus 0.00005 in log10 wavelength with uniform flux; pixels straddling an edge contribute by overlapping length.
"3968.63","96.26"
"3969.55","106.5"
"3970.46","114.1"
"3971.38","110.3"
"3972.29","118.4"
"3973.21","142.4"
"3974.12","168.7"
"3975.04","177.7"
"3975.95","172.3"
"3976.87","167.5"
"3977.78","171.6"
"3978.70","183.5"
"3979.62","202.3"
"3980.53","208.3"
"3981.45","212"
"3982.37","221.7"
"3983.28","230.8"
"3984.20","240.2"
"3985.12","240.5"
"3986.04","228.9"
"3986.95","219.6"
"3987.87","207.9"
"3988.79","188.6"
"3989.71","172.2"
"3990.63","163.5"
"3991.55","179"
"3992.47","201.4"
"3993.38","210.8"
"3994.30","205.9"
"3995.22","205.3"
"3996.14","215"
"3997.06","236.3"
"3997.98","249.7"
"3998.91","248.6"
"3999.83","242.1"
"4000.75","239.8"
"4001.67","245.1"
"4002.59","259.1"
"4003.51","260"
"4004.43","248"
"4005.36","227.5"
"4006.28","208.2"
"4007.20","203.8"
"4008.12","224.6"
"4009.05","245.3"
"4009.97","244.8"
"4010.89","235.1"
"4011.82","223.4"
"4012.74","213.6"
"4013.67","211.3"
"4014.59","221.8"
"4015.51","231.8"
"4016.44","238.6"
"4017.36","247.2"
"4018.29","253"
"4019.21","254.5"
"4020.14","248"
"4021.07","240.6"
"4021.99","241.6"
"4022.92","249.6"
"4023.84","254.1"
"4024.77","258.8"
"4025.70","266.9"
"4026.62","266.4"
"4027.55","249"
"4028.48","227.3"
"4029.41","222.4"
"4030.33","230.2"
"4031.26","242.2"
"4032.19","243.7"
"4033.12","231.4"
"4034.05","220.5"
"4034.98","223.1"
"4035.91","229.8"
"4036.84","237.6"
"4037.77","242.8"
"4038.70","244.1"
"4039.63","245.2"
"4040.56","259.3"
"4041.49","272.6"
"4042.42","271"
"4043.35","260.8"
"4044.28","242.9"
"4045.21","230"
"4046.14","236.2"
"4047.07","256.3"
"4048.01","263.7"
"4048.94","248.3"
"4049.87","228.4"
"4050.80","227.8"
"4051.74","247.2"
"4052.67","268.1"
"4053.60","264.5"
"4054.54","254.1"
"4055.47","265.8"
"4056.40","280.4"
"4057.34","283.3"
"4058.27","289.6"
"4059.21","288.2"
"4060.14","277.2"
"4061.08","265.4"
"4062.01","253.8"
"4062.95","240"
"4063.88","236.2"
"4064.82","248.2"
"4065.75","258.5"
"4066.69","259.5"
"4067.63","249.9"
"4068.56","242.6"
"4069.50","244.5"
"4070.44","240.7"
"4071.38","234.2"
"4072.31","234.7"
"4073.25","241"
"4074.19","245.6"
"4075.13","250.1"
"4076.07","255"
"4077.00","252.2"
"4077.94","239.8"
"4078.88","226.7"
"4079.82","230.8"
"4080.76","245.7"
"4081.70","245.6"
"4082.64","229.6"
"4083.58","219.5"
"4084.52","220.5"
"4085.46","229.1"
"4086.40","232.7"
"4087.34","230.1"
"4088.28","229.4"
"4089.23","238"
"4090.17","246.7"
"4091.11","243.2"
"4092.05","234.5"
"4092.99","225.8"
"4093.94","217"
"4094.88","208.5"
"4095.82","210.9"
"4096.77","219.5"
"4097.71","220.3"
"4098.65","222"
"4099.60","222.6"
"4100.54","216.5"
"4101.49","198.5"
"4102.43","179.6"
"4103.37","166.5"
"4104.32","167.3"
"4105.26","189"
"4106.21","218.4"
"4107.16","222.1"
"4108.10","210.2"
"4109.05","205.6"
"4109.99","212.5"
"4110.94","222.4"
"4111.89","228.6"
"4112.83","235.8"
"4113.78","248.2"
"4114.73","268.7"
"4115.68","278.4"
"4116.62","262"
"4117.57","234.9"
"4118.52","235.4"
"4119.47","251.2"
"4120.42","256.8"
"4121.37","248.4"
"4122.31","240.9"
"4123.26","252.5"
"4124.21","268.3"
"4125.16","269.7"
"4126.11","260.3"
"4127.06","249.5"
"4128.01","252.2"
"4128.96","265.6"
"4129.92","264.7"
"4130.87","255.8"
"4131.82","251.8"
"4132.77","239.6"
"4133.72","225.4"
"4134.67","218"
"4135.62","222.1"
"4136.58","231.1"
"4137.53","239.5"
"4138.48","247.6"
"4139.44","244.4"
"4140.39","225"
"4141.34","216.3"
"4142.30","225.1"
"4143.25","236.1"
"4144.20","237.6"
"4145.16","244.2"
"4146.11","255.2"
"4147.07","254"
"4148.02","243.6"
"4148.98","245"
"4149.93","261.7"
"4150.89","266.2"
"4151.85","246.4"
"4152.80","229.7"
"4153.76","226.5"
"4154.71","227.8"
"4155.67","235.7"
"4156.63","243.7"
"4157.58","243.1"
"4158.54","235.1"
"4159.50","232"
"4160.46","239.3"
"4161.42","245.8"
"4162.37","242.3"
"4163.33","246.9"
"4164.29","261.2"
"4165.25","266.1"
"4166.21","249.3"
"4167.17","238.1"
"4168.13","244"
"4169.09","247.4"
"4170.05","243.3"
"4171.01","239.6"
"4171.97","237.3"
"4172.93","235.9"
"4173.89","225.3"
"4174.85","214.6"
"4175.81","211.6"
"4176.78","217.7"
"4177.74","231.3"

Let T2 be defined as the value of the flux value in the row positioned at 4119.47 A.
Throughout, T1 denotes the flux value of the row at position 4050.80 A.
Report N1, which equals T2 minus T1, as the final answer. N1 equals 23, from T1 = 227.8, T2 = 251.2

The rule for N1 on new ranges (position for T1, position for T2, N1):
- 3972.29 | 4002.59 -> 141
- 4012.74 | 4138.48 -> 34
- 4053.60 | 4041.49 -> 8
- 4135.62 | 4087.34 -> 8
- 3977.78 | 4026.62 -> 95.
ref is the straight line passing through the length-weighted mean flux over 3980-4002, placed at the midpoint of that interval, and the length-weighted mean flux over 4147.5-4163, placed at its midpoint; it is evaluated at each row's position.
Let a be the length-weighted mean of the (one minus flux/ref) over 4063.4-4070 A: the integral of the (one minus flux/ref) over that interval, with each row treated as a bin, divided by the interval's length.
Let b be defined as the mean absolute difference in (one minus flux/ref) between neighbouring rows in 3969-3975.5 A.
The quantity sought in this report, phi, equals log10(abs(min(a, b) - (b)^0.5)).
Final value -0.48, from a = -0.09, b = 0.061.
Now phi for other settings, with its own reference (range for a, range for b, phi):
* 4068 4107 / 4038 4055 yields -0.69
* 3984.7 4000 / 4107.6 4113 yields -0.83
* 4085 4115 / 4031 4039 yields -0.86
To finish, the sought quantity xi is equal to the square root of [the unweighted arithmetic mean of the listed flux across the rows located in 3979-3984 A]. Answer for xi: 14.7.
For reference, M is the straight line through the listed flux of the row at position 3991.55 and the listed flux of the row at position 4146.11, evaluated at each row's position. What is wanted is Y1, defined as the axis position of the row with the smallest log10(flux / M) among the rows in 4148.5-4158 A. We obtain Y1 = 4153.76 A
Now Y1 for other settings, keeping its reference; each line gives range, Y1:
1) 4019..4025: 4021.07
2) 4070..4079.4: 4078.88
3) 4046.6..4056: 4050.80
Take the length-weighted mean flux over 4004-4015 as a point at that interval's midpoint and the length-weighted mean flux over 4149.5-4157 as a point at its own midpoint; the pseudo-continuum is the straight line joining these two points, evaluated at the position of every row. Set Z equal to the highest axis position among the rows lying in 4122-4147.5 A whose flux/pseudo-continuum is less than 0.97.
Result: 4142.30 A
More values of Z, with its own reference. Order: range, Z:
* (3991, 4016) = 4013.67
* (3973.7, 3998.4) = 3996.14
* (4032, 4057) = 4034.05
